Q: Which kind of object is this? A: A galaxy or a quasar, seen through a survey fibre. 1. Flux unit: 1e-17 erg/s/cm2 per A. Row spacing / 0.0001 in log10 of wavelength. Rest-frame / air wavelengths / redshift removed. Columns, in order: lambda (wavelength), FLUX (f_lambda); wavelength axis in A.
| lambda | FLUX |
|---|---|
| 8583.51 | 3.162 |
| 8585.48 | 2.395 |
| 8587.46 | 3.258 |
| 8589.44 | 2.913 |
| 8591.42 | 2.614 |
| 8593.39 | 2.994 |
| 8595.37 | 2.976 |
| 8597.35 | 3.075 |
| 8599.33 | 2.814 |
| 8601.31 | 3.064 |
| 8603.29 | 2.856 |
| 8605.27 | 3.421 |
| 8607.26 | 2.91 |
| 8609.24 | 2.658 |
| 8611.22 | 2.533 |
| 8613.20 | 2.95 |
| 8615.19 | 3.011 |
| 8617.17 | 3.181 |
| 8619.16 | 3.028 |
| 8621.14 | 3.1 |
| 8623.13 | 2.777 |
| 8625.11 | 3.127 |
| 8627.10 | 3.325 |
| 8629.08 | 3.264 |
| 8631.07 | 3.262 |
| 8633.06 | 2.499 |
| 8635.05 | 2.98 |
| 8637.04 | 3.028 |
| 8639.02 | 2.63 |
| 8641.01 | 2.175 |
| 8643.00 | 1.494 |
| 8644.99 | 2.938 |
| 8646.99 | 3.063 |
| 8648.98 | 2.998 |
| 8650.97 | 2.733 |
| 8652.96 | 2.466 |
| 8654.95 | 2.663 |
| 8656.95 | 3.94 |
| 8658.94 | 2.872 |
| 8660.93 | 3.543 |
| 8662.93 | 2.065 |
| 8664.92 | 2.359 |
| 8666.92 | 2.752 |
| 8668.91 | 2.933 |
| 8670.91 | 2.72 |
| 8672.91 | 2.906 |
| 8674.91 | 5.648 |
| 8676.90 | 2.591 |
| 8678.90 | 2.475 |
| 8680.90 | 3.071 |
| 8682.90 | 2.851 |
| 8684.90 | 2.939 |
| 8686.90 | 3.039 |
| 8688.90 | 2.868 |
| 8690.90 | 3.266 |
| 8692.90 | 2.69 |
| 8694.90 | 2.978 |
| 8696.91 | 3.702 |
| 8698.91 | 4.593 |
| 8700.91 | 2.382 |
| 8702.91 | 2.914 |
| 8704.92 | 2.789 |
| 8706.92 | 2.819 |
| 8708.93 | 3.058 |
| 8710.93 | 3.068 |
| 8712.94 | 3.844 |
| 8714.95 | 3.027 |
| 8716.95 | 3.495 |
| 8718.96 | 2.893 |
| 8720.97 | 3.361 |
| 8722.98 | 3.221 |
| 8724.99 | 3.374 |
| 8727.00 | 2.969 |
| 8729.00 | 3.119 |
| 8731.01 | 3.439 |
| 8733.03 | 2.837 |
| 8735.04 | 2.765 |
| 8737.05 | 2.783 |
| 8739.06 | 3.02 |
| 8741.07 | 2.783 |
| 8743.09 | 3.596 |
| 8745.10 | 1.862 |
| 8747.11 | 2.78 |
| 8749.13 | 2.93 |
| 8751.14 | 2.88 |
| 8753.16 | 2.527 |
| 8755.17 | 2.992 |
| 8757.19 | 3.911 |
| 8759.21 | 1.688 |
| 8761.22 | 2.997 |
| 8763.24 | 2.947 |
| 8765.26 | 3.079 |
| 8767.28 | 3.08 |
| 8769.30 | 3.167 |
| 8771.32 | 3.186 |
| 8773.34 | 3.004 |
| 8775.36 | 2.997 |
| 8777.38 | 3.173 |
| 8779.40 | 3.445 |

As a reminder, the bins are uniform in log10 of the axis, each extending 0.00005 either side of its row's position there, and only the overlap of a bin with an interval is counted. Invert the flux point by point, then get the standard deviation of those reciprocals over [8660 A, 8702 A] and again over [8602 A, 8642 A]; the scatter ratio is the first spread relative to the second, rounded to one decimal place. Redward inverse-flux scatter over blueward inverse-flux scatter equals 1.7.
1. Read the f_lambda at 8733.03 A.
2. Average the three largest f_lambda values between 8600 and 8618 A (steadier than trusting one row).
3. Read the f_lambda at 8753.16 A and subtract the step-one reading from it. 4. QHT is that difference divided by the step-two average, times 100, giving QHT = -10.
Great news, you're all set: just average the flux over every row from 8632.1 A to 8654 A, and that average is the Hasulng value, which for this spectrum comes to 2.64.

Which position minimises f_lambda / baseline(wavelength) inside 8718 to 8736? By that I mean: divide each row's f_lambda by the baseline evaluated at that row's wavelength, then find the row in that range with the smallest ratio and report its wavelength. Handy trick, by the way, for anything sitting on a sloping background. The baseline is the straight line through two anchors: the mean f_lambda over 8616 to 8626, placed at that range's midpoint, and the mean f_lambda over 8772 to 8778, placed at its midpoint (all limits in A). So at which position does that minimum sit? 8735.04 A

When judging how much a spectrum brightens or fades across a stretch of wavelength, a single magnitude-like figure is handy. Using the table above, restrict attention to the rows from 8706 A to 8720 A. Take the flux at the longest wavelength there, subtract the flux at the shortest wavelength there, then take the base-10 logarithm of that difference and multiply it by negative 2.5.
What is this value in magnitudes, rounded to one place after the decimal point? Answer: 2.8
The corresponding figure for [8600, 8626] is 3.0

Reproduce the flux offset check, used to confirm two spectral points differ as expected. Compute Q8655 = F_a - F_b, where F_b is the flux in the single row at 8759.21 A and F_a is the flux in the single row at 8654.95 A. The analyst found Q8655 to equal 1.0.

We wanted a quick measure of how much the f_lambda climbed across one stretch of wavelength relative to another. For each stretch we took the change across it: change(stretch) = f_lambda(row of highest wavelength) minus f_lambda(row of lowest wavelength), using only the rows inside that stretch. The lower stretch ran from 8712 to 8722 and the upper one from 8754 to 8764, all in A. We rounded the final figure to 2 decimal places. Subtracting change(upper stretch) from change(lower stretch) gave -0.44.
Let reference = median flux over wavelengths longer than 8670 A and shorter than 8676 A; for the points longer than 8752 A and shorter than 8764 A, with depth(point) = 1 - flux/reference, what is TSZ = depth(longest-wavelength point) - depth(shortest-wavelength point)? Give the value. -0.14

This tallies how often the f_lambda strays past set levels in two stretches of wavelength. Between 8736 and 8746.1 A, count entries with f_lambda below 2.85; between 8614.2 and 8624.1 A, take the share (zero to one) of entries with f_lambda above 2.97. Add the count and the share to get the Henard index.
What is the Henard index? 3.8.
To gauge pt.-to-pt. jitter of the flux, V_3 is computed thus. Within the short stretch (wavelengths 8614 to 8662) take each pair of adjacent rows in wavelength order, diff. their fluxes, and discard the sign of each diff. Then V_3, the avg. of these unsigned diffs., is 0.41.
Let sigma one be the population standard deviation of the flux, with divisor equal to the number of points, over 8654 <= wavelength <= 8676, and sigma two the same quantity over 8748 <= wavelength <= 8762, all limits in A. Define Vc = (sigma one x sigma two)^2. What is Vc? 0.33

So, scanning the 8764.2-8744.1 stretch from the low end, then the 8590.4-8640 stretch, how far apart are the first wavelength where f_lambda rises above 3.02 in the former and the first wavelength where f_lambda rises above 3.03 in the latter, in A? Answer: 159.8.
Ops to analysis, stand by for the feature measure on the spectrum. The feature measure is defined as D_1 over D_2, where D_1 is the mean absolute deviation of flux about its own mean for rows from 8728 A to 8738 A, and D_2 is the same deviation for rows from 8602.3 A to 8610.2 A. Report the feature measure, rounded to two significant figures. 1.0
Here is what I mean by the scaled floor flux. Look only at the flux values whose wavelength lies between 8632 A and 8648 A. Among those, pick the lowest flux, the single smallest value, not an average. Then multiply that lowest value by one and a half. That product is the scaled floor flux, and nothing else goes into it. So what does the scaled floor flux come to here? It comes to 2.24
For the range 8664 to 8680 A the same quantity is 3.54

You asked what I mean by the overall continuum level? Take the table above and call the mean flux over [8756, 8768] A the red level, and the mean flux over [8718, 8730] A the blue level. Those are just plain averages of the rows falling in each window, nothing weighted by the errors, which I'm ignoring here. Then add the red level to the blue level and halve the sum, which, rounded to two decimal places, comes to 3.05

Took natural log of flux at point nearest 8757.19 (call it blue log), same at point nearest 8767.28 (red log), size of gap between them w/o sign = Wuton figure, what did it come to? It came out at 0.24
